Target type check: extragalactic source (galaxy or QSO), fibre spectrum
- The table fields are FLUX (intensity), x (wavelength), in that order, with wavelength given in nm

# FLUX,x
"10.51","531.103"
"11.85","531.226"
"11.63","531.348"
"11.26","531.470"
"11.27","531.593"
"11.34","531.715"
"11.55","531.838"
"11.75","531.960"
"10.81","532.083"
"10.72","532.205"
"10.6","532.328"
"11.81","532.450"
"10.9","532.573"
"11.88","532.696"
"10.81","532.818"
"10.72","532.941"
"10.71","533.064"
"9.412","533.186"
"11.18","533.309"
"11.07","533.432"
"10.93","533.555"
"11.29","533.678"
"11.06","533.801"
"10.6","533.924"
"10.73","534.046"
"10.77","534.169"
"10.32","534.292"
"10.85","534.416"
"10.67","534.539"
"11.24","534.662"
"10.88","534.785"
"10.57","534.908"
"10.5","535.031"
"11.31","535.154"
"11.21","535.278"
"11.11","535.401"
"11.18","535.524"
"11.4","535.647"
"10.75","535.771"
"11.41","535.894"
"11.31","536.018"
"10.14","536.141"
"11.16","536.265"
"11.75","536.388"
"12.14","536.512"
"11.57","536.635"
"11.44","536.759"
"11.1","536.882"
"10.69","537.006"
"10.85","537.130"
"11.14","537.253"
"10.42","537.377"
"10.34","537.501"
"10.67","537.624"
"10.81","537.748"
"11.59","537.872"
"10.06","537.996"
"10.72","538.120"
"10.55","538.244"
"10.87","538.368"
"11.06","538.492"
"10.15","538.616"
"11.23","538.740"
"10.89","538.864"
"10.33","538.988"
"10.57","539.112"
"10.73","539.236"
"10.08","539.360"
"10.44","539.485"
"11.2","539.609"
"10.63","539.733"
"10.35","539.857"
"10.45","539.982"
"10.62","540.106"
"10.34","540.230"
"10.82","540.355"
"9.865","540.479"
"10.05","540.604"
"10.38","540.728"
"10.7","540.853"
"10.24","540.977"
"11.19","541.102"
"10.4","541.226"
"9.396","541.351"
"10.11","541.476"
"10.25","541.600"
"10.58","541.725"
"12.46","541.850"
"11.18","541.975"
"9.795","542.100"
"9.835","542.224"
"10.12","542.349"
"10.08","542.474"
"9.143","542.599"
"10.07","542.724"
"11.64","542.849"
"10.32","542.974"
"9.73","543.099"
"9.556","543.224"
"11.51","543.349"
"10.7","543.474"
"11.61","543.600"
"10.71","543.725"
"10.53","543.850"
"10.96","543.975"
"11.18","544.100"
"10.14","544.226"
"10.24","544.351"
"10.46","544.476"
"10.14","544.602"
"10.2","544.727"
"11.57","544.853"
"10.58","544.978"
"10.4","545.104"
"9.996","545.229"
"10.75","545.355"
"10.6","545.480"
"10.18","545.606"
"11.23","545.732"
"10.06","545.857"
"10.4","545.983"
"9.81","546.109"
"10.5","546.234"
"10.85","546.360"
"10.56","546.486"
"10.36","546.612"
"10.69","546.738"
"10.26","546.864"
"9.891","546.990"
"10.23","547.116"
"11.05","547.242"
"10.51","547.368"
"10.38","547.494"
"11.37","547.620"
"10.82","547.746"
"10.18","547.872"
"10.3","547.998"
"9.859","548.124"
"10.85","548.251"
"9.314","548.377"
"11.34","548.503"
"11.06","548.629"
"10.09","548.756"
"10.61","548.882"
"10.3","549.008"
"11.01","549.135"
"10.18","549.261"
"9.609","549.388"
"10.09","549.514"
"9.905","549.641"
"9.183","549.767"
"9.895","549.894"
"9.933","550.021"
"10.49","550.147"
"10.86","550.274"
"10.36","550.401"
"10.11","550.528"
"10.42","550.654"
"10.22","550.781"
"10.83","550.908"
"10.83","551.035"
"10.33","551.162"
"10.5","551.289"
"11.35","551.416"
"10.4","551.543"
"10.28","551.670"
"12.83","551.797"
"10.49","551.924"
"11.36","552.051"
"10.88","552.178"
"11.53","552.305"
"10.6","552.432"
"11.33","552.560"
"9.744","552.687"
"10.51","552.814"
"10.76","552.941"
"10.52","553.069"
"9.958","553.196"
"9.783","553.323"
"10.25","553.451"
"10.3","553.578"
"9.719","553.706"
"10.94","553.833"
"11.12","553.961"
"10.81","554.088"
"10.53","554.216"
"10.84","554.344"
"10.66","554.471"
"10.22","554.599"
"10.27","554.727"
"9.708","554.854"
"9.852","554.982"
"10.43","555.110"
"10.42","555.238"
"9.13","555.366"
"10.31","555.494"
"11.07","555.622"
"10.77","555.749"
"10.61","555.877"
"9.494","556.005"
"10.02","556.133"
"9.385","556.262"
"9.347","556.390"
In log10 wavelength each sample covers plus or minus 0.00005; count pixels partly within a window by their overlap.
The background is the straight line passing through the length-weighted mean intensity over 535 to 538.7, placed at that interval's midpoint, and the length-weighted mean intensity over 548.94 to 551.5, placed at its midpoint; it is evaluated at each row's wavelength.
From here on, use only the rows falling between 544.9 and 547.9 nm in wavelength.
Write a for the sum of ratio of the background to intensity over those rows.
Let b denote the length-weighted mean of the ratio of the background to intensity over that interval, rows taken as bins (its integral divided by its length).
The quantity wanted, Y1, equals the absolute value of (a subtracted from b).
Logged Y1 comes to 23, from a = 24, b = 1.00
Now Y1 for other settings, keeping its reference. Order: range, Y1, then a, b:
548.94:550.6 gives 12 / 13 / 1.02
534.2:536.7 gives 19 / 20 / 1.00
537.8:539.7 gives 14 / 15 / 1.02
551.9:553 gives 8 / 9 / 0.95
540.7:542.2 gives 11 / 12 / 1.03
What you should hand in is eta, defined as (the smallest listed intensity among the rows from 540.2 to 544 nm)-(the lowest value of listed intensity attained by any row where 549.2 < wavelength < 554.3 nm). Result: 0.0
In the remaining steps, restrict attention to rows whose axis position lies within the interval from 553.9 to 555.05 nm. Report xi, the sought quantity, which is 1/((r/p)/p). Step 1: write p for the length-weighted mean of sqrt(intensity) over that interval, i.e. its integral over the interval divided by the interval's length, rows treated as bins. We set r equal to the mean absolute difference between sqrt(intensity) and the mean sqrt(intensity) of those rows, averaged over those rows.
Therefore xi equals 175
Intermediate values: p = 3.23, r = 0.06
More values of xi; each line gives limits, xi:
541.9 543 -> 124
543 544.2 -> 132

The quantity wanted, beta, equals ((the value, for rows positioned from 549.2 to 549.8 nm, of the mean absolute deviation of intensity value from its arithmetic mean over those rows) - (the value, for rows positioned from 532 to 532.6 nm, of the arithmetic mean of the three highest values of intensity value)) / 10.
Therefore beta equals -1.086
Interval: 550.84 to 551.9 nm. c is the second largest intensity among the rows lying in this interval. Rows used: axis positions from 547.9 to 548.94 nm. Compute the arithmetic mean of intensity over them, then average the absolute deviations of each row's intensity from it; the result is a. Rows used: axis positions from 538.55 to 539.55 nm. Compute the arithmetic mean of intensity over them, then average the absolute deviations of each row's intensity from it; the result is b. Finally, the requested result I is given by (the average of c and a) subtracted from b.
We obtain -5.64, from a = 0.54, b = 0.30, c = 11.35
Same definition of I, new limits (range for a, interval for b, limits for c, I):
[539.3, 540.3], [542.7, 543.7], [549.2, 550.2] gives -4.48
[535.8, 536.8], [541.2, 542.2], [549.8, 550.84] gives -4.77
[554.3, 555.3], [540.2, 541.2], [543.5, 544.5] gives -5.39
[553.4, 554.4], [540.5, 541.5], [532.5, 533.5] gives -5.41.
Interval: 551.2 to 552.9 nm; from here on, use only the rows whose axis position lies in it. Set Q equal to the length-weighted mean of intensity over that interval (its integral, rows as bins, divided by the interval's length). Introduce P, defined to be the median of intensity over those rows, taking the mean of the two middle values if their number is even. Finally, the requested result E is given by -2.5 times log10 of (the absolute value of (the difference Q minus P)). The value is 1.3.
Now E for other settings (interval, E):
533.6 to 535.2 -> 3.1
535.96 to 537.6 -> 3.0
